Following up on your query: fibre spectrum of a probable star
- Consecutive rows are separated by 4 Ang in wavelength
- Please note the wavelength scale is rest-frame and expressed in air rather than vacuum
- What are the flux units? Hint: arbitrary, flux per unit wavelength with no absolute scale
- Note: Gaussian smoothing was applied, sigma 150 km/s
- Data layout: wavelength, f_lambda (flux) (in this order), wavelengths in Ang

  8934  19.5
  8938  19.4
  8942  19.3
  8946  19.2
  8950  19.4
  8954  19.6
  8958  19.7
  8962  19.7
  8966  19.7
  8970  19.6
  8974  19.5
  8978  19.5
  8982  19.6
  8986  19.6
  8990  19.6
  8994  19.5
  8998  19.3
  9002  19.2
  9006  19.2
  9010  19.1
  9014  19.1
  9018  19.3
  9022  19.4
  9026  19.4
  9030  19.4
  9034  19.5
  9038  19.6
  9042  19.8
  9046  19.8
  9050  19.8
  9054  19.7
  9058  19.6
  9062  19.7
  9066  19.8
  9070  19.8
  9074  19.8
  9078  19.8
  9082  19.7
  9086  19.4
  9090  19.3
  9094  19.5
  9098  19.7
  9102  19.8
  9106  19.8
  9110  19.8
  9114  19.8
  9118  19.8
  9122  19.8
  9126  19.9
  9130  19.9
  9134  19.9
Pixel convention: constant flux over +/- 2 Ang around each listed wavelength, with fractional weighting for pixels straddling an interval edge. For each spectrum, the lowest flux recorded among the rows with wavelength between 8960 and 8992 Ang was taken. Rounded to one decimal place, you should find 19.5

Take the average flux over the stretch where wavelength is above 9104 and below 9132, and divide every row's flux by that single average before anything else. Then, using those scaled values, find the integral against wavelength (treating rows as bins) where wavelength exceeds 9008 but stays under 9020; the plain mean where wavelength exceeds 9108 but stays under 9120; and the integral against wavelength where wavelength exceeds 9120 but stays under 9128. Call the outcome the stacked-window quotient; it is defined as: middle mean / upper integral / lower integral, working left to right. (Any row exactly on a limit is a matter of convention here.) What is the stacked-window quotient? 0.011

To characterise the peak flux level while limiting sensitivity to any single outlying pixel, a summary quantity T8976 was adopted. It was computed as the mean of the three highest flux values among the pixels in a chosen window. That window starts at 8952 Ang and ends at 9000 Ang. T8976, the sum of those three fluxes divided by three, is 19.70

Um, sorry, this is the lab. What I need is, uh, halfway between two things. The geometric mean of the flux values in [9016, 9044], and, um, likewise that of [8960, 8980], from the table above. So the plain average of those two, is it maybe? 19.5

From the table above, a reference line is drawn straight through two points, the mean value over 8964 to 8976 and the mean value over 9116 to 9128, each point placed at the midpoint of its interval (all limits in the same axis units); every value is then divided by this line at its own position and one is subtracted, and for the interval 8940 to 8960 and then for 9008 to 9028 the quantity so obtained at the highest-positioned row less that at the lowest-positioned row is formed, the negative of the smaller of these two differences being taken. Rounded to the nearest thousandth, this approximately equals -0.014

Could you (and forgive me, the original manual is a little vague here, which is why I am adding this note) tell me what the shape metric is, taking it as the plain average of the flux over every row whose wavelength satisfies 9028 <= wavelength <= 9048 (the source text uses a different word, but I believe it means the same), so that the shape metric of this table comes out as 19.6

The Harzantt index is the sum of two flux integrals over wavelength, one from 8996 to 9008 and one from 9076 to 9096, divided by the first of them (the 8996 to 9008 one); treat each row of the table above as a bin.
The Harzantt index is 2.7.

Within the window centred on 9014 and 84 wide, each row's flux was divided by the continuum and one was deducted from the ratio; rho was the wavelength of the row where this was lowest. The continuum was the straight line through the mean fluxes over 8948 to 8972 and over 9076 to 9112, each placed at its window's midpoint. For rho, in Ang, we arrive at 9014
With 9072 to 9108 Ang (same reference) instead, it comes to 9090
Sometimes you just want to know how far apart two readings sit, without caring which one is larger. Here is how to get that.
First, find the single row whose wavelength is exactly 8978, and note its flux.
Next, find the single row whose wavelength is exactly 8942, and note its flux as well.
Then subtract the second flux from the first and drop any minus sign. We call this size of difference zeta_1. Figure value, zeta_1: 0.20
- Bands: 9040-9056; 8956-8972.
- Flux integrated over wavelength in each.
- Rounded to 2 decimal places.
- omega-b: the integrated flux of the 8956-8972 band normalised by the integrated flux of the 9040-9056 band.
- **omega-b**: 0.99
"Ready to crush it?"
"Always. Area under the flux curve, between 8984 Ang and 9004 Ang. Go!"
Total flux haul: 389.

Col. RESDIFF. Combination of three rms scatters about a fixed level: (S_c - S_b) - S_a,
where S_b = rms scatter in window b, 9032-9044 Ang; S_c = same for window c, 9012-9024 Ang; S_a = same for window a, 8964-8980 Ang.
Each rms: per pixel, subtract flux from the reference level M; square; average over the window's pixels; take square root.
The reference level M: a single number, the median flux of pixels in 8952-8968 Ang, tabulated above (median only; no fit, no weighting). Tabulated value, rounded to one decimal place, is 0.2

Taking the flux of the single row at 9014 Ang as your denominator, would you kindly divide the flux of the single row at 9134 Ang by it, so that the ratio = 1.04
